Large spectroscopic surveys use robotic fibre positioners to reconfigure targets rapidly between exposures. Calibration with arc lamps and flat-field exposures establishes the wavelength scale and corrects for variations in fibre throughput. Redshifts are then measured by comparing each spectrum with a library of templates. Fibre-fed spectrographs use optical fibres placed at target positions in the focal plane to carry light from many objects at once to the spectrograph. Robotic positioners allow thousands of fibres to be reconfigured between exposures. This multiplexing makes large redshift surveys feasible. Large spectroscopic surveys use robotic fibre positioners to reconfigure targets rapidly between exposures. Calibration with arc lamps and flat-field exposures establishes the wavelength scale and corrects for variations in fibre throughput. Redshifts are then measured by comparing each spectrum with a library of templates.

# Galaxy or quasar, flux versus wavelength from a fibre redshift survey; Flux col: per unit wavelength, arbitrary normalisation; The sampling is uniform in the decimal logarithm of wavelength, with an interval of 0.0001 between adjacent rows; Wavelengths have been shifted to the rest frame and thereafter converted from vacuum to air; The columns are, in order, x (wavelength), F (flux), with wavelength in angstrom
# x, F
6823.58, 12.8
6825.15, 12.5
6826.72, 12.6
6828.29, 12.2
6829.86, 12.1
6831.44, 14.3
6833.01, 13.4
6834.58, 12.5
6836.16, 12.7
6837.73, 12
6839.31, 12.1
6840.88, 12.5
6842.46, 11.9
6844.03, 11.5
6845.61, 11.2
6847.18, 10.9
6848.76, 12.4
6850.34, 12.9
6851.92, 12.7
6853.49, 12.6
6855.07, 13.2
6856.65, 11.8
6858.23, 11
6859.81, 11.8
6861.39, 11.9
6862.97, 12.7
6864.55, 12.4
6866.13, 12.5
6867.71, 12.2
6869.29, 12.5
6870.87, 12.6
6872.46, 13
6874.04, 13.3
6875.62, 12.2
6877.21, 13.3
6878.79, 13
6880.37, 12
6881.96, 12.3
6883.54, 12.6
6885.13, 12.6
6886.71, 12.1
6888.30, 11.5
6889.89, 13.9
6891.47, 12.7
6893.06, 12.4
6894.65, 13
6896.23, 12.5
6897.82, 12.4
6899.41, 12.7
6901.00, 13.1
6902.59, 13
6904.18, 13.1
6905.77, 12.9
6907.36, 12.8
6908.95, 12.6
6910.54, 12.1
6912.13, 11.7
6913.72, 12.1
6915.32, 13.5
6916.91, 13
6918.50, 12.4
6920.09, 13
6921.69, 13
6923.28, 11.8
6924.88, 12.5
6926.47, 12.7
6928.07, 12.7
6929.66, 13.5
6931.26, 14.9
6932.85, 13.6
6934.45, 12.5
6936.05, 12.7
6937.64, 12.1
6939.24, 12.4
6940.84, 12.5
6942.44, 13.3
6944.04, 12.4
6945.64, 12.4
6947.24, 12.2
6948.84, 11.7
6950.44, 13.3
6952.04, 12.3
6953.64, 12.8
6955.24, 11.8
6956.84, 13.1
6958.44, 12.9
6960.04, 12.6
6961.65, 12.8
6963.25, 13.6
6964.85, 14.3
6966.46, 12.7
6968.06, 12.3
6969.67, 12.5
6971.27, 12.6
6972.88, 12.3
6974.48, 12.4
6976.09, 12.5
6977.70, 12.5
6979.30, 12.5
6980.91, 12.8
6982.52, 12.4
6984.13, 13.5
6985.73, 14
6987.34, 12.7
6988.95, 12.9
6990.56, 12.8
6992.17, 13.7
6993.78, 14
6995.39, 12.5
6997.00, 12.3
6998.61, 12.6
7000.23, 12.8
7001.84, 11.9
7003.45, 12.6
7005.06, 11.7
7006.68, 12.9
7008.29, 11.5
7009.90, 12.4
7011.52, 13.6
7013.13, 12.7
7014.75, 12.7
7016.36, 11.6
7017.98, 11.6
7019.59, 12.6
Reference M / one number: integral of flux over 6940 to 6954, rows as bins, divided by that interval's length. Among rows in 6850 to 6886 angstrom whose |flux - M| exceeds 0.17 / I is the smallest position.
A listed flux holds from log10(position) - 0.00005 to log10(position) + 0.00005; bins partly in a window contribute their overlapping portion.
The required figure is 6850.34 angstrom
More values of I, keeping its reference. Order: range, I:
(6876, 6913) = 6877.21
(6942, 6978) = 6942.44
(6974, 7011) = 6980.91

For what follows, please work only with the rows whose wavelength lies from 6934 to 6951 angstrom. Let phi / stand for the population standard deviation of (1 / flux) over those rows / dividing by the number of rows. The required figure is 0.0029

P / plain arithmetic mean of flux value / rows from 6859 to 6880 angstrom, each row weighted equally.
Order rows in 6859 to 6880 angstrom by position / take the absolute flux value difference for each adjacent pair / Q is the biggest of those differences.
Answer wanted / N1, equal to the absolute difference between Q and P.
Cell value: 11.5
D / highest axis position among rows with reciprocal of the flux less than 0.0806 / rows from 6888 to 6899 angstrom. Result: 6896.23 angstrom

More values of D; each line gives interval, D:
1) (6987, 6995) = 6993.78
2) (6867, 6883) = 6878.79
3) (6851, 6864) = 6862.97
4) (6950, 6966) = 6964.85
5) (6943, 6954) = 6953.64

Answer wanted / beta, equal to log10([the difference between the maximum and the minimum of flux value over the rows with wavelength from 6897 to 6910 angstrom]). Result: -0.15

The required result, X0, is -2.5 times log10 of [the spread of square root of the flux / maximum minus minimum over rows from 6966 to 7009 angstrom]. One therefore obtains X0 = 1.14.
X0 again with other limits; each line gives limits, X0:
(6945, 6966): 1.11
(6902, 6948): 0.89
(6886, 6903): 1.18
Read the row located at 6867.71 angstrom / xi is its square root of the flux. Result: 3.49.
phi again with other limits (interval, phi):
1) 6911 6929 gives 0.0034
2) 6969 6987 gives 0.0030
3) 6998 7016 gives 0.0037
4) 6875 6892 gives 0.0039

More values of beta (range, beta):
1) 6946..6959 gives 0.20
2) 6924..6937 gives 0.38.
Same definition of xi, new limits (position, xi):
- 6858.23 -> 3.32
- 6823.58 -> 3.58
